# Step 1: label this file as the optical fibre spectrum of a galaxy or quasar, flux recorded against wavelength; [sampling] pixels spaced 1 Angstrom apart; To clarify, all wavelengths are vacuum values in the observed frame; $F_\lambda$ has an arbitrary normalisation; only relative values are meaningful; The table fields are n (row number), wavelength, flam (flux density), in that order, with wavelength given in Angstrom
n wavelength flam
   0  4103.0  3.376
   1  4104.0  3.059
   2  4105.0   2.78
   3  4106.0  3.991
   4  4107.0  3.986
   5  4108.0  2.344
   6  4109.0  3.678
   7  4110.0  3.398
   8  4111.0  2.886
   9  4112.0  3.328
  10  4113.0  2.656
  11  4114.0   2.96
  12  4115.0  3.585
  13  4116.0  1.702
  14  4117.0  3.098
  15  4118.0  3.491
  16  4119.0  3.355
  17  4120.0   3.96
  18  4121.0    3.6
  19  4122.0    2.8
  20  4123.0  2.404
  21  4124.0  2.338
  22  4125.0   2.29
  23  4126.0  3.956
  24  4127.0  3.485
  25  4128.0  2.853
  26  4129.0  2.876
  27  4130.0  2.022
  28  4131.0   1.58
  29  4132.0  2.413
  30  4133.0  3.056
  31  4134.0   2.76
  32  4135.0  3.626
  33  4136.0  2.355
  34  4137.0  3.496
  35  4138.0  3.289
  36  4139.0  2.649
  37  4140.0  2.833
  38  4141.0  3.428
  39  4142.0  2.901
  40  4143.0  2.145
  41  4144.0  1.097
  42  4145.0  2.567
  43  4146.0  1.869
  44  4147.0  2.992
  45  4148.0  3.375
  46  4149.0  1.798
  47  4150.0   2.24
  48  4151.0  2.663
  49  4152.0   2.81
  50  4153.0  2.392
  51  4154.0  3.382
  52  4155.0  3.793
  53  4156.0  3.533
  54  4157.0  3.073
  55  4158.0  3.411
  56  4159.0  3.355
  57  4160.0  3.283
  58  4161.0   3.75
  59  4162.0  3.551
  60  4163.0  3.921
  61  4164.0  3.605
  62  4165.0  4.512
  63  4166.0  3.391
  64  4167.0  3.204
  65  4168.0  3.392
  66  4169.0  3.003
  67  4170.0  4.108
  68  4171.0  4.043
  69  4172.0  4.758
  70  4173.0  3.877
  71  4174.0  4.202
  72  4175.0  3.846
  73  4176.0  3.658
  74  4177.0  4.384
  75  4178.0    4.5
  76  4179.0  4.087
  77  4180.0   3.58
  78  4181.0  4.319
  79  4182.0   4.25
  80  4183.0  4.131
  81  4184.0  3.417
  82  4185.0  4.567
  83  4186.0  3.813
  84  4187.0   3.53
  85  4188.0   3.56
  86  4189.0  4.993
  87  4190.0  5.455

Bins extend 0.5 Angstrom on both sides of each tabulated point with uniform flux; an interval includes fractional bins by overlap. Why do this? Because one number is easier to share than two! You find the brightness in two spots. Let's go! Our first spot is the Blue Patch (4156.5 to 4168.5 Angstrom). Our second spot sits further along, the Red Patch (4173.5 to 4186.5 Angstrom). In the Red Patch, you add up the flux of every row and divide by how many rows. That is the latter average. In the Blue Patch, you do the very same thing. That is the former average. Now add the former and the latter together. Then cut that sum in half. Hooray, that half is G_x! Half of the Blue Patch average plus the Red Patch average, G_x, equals 3.8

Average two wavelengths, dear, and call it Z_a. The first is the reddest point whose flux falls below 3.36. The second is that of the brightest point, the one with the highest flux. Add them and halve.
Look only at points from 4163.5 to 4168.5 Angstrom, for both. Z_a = 4166.0 Angstrom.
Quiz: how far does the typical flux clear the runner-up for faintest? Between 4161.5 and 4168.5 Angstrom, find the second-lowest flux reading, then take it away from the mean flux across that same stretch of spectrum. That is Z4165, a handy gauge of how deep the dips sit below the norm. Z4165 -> 0.26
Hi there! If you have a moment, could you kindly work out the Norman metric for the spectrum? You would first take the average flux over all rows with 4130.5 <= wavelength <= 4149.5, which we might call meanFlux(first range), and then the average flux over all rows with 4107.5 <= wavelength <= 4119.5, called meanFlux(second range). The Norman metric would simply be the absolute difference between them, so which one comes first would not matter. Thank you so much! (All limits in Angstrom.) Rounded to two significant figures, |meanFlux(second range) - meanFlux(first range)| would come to 0.40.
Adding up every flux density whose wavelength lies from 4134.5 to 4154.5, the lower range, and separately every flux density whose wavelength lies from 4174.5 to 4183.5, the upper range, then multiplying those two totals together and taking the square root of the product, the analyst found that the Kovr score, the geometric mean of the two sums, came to 45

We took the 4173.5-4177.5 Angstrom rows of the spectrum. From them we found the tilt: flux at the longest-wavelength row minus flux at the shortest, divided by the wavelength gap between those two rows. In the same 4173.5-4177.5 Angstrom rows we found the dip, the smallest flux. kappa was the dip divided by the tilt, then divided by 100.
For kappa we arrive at 0.6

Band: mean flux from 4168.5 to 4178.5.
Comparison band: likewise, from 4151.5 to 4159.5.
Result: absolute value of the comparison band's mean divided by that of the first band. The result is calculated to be 0.80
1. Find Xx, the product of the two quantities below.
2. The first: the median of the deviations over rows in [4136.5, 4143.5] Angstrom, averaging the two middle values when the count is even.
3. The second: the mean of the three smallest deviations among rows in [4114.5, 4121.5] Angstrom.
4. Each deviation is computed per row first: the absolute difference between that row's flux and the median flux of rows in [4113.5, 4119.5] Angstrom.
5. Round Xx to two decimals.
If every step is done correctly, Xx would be 0.06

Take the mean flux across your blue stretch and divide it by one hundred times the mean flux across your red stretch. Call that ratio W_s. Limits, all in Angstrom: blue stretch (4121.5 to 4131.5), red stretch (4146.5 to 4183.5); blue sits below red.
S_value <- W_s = 0.0074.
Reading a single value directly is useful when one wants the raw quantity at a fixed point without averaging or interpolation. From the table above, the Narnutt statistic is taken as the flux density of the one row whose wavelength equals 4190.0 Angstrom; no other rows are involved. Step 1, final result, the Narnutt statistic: 5.455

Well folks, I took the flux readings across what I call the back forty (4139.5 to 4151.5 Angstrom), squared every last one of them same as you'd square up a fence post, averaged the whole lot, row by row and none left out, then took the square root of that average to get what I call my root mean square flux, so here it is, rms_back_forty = 2.58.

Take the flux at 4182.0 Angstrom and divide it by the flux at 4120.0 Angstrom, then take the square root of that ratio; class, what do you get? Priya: 1.04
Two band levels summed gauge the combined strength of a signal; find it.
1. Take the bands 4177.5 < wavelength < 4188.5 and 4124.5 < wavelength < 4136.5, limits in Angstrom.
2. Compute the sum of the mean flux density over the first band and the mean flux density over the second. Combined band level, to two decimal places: 6.75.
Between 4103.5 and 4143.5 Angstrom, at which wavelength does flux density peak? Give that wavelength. 4106.0 Angstrom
